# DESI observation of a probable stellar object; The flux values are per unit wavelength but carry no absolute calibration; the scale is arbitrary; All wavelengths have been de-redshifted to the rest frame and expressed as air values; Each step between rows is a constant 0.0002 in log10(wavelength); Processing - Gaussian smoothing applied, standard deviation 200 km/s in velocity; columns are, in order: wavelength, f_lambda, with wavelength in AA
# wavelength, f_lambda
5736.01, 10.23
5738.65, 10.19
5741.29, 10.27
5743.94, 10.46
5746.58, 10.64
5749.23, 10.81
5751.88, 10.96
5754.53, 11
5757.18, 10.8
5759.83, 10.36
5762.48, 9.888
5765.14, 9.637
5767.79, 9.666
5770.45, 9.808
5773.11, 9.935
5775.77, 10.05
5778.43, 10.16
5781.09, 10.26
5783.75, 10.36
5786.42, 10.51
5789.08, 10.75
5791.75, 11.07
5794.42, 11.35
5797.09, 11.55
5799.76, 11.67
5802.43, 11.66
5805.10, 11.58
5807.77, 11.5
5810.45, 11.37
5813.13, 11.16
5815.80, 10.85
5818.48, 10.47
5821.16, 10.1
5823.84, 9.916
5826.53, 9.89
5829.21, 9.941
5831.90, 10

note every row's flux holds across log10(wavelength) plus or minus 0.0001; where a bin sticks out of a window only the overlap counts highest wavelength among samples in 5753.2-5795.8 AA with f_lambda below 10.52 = 5786.42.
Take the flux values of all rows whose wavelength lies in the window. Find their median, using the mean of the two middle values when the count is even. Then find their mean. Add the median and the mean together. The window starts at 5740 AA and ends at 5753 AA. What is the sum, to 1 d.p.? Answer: 21.3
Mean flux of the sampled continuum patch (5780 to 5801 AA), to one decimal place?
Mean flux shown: 10.9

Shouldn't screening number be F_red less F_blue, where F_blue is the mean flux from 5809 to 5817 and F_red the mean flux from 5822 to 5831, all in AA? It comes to -1.2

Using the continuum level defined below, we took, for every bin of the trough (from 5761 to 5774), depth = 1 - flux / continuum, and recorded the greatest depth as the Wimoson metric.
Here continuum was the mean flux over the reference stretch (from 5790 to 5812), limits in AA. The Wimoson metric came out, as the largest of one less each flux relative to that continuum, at 0.16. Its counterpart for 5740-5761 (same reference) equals 0.10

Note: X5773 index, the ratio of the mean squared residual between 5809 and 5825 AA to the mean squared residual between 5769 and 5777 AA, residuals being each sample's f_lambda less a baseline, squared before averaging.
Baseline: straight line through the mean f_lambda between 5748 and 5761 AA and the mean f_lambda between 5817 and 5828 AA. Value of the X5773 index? 1.0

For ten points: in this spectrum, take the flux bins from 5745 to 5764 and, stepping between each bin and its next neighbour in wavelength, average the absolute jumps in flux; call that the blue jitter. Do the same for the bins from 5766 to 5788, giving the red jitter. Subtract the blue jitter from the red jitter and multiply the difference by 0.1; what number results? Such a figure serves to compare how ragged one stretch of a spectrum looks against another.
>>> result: -0.012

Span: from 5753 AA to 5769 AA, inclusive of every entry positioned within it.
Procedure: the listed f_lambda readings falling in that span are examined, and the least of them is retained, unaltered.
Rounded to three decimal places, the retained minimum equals 9.637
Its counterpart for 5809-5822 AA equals 10.100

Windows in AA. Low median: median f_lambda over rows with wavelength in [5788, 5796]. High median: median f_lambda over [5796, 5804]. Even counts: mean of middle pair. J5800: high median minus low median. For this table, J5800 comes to 0.59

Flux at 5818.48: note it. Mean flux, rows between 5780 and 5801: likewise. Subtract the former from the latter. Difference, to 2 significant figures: 0.47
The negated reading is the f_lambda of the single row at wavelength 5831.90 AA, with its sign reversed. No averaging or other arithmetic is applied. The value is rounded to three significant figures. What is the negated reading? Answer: -10.0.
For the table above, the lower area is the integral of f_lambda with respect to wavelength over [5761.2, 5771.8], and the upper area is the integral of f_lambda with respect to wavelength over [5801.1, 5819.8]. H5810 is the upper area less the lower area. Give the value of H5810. 107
